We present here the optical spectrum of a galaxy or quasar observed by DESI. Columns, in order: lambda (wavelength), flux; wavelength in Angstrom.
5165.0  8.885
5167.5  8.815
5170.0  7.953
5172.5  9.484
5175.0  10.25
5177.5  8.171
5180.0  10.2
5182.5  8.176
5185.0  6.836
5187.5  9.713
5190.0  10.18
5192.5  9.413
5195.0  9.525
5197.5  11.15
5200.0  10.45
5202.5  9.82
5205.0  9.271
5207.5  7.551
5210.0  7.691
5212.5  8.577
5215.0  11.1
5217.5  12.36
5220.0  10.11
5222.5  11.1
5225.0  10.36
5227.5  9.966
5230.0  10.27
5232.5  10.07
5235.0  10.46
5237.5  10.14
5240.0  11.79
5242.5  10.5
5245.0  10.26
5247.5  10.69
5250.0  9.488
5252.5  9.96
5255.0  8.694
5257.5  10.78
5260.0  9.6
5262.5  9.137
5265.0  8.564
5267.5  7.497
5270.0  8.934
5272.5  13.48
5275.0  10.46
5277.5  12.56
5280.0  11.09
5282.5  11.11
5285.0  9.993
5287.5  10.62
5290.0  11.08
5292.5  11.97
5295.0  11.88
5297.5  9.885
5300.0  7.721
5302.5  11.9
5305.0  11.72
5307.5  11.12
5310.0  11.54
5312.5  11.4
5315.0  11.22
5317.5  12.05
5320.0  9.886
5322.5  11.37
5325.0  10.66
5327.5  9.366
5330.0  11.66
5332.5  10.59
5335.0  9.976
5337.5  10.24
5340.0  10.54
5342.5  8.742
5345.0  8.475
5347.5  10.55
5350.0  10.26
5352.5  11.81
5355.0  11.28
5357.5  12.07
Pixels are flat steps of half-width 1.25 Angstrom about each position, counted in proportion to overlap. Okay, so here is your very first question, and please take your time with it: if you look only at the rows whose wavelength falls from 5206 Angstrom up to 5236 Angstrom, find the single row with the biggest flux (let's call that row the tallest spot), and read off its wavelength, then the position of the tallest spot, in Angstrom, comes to 5217.5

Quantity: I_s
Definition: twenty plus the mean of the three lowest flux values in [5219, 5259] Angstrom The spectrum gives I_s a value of 29.4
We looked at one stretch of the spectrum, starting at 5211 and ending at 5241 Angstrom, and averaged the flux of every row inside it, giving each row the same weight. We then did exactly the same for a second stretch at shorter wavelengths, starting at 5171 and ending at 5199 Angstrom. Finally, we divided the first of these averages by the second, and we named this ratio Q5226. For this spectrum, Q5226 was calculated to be 1.12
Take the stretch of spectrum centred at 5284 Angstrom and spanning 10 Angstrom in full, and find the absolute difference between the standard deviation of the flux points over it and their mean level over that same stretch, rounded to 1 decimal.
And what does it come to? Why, 10.2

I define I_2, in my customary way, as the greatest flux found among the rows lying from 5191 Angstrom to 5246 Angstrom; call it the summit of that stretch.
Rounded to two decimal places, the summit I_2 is 12.36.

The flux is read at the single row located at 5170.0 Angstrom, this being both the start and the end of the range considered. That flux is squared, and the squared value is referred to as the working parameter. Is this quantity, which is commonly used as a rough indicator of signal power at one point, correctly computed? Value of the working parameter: 63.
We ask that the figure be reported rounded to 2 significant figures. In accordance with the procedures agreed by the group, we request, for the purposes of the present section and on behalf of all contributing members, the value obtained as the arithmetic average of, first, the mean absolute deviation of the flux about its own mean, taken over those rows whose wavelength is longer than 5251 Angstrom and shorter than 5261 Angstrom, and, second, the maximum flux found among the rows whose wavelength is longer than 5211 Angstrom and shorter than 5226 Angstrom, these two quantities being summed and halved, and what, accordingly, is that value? 6.5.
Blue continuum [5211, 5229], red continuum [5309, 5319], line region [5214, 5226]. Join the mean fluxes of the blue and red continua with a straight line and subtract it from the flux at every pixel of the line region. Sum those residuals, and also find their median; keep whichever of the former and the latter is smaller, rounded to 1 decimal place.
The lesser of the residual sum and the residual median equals 0.6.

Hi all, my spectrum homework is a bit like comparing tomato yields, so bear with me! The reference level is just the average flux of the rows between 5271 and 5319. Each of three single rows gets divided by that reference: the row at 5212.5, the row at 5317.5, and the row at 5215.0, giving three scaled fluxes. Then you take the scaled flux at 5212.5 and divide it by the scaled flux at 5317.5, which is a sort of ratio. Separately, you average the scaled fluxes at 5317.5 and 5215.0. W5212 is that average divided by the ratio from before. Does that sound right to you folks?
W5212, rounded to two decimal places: 1.45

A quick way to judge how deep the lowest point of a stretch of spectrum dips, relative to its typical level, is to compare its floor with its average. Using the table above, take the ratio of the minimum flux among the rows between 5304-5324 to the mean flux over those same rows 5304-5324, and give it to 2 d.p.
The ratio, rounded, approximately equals 0.88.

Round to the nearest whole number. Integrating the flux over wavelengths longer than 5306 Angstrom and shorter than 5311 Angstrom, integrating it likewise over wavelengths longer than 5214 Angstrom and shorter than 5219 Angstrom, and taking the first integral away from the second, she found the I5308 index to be 2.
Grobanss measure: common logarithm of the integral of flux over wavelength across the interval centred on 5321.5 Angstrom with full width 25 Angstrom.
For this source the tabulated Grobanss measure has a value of 2.44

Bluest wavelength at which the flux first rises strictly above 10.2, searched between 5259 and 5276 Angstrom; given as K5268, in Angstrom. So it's 5272.5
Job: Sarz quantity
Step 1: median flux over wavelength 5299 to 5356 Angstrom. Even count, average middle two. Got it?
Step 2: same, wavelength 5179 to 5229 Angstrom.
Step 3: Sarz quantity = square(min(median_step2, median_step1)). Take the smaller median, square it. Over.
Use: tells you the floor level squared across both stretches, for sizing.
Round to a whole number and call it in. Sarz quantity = 98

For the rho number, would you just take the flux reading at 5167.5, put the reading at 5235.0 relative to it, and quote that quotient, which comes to 1.19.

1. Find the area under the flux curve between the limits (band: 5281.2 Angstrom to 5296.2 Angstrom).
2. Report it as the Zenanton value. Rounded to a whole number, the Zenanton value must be 167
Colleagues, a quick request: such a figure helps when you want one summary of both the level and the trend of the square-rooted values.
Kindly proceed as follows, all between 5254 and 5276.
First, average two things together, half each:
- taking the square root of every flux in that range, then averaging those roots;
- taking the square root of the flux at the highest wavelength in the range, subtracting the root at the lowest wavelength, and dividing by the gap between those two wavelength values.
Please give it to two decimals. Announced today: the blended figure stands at 1.56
